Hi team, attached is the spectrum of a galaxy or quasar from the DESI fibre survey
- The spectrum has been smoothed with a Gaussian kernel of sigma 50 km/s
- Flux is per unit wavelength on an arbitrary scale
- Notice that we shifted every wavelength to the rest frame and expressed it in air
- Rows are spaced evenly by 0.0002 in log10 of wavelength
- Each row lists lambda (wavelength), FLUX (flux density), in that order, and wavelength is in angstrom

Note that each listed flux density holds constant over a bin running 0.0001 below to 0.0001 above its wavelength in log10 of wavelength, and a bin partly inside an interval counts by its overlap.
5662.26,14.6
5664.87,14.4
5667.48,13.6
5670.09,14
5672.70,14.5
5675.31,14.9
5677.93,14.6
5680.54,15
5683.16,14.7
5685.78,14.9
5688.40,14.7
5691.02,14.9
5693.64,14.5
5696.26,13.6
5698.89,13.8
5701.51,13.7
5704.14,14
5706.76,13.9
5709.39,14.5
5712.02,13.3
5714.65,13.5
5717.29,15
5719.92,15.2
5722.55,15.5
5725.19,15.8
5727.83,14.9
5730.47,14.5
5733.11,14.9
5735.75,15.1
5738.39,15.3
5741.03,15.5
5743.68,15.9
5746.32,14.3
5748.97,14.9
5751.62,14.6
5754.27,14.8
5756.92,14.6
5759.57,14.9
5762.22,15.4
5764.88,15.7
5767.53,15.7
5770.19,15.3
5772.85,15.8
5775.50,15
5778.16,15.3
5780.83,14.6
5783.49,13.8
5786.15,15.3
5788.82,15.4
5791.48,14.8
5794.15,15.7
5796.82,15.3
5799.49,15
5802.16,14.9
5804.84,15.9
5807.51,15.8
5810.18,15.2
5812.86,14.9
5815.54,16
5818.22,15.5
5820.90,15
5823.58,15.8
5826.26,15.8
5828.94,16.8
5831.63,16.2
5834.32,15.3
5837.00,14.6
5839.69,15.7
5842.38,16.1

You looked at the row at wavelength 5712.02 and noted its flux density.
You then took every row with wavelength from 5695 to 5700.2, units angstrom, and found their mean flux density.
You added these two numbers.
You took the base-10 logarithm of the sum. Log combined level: 1.43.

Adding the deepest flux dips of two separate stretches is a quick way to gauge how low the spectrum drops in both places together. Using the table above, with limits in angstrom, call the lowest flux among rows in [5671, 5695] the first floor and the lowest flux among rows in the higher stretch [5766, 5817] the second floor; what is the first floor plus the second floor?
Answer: 28.3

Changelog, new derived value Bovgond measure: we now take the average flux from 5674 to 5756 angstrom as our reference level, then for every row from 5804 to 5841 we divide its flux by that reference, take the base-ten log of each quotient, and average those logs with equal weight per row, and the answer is 0.027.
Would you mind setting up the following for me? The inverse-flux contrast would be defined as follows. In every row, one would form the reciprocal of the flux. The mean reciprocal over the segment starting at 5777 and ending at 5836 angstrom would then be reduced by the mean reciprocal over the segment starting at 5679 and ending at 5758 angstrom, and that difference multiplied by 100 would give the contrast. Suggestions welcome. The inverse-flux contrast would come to -0.32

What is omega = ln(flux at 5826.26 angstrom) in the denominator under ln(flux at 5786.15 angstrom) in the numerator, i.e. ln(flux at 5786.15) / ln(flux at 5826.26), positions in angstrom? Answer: 0.99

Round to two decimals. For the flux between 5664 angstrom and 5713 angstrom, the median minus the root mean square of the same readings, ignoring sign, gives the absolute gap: 0.20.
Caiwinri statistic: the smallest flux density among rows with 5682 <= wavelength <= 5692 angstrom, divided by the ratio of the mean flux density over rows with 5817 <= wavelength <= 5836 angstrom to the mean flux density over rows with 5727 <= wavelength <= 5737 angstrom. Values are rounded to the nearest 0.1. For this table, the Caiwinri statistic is 13.8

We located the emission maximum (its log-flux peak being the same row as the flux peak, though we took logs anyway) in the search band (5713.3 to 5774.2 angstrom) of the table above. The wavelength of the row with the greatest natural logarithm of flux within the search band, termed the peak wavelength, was 5743.68 angstrom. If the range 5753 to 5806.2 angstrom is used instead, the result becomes 5804.84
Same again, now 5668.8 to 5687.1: 5680.54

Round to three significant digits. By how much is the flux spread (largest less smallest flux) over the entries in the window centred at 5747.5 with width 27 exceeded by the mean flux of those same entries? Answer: 13.4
